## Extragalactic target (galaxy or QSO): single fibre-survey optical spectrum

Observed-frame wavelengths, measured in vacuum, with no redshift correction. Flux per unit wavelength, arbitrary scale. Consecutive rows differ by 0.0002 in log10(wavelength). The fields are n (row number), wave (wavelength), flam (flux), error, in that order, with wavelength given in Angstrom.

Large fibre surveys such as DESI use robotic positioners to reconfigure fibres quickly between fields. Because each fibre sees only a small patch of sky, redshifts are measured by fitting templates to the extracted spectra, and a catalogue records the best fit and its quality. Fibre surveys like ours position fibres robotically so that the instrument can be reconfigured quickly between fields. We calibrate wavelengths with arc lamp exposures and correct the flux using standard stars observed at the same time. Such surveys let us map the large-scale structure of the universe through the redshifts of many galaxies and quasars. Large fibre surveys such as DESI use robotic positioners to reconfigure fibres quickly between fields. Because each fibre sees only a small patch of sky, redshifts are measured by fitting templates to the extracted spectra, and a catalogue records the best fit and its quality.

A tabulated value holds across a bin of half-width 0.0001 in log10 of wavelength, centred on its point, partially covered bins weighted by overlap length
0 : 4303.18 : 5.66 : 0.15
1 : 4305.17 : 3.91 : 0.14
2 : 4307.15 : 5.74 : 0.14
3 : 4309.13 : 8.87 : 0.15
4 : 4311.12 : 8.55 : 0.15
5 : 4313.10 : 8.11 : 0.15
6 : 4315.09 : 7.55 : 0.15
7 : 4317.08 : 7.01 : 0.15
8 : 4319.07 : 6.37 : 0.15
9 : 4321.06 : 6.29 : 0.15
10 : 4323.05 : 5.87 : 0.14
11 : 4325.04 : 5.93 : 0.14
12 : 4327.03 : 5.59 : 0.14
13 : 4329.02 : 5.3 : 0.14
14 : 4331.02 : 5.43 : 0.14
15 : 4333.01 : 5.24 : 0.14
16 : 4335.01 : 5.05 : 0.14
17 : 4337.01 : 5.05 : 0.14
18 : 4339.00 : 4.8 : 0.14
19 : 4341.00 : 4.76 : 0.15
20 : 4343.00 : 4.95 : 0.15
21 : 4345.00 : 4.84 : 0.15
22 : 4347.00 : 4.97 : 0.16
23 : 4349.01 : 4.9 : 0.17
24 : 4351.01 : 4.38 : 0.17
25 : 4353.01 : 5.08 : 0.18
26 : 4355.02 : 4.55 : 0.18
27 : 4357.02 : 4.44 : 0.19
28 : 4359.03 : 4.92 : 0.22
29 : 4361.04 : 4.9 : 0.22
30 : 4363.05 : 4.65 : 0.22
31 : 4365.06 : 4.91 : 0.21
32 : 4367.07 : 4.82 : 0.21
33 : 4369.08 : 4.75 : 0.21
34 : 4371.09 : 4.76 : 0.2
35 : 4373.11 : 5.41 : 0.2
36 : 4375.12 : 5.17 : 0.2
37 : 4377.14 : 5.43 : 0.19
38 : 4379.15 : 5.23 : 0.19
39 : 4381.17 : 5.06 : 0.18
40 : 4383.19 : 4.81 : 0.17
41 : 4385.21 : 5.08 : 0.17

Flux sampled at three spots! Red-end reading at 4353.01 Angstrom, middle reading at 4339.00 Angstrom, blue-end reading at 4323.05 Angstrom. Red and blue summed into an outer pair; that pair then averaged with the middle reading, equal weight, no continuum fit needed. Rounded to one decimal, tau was 7.9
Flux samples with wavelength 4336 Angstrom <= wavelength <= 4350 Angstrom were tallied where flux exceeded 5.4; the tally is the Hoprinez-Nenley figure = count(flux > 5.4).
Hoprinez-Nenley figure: 0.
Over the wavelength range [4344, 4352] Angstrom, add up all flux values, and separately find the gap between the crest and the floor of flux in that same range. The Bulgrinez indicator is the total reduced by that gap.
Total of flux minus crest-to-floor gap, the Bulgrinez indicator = 18.5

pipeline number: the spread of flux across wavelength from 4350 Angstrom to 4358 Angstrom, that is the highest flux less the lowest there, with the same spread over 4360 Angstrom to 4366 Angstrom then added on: 1.0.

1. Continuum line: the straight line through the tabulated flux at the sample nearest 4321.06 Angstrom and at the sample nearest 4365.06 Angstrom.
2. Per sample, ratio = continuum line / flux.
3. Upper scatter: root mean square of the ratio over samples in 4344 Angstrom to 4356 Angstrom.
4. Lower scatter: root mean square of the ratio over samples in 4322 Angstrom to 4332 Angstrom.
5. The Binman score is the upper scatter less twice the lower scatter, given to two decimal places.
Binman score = -1.05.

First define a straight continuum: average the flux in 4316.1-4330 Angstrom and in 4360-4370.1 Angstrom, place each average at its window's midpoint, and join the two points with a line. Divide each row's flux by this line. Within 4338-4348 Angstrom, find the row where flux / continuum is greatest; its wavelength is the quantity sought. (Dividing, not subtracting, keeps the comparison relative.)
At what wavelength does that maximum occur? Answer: 4347.00 Angstrom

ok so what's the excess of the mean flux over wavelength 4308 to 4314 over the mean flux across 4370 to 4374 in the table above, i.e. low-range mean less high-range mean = 3.4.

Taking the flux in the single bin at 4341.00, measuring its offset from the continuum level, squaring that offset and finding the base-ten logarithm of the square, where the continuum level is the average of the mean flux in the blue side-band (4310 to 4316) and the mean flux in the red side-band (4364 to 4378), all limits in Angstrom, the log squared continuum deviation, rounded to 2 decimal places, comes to 0.51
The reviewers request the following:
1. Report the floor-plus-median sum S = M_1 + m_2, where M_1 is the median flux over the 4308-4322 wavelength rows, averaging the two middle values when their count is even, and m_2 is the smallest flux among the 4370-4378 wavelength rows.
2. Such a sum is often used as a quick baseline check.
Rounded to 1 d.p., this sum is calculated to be 12.3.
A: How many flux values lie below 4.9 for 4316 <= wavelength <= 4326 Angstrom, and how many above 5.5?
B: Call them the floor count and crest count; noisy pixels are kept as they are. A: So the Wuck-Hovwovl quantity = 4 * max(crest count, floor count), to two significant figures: 20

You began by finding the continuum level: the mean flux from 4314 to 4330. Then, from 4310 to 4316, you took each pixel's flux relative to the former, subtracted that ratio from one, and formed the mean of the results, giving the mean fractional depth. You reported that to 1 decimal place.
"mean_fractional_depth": -0.3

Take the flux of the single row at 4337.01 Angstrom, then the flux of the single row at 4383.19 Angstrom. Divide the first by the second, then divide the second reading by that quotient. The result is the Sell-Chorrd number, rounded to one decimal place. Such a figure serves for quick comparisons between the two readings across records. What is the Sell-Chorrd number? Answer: 4.6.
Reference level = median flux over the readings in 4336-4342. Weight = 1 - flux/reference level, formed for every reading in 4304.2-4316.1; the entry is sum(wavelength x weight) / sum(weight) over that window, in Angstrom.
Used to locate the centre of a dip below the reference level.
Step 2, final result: 4311.9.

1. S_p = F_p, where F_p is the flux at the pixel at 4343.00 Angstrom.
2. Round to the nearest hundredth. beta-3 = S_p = 4.95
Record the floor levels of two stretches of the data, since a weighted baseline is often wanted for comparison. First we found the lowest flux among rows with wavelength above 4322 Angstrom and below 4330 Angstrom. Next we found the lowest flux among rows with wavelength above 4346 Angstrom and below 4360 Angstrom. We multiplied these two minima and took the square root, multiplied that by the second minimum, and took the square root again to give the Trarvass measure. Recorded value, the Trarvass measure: 4.59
